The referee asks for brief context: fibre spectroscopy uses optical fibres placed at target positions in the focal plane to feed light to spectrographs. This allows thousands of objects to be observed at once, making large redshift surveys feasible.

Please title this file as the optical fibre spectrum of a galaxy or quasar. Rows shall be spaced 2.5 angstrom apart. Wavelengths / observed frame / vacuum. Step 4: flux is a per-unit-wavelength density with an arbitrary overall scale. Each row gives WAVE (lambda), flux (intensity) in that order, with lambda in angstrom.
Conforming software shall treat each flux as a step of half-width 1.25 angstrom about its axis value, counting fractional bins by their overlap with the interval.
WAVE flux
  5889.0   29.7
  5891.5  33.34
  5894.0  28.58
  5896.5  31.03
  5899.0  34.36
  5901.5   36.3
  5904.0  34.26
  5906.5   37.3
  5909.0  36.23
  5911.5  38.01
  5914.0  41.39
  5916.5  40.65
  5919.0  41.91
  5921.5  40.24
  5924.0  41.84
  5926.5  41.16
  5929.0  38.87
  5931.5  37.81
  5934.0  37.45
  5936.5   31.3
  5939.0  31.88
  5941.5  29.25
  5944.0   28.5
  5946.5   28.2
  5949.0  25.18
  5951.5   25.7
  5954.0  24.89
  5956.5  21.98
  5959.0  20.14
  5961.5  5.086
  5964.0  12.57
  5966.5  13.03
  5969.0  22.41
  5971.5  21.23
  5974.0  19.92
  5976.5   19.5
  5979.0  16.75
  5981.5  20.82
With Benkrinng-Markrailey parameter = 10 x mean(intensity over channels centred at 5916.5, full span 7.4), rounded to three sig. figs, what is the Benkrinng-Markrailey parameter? 413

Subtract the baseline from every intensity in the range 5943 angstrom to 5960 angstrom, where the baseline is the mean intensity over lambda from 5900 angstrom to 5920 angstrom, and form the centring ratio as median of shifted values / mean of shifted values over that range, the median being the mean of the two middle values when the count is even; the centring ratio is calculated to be 0.98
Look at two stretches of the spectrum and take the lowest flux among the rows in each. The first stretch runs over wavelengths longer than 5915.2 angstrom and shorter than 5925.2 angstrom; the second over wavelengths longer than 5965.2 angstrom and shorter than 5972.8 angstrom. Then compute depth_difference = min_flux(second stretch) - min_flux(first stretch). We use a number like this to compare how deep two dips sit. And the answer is -27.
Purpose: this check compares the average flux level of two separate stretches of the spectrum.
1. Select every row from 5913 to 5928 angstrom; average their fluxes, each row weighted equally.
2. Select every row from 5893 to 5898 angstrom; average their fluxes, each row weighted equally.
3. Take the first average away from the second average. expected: -11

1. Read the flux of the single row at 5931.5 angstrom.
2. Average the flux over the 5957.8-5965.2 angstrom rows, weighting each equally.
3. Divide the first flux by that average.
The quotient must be 3.0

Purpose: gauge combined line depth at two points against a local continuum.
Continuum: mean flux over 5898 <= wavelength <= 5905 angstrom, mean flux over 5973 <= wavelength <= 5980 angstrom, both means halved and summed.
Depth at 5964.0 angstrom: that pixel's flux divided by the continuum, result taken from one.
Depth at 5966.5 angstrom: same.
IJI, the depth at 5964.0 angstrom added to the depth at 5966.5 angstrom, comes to 1.0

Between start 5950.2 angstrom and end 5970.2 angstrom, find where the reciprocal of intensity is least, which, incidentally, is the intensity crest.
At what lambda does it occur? 5951.5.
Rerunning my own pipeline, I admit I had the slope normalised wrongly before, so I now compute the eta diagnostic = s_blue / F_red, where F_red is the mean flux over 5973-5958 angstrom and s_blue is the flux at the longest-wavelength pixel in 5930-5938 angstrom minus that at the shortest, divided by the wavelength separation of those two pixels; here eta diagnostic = -0.08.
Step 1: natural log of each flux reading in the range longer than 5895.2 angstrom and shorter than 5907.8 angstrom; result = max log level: 3.6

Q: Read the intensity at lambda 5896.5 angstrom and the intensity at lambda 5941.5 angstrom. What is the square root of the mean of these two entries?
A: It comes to 5.5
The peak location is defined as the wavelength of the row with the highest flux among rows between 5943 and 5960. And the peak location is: 5944.0 angstrom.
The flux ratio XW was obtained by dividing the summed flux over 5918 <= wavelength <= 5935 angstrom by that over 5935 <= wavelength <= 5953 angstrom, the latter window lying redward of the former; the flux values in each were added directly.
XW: 1.40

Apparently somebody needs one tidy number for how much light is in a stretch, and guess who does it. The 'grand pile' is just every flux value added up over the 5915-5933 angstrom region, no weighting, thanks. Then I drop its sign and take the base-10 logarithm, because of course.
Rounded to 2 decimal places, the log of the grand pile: 2.45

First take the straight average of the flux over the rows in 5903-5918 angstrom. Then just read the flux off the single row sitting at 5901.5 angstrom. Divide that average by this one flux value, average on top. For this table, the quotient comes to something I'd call 1.0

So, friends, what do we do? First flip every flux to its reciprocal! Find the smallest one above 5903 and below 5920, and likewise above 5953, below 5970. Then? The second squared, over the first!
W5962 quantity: 0.068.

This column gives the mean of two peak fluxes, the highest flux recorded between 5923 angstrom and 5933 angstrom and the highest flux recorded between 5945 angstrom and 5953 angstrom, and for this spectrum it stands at 35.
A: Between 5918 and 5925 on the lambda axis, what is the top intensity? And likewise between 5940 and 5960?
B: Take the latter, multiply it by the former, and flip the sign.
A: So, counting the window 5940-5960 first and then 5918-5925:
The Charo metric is -1226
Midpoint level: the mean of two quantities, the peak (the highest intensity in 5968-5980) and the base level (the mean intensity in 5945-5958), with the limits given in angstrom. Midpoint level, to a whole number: 24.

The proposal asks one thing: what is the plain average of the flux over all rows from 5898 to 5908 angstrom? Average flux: 36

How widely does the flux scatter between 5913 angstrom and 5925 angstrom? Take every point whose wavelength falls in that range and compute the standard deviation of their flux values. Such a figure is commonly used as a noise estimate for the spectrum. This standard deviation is 0.7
